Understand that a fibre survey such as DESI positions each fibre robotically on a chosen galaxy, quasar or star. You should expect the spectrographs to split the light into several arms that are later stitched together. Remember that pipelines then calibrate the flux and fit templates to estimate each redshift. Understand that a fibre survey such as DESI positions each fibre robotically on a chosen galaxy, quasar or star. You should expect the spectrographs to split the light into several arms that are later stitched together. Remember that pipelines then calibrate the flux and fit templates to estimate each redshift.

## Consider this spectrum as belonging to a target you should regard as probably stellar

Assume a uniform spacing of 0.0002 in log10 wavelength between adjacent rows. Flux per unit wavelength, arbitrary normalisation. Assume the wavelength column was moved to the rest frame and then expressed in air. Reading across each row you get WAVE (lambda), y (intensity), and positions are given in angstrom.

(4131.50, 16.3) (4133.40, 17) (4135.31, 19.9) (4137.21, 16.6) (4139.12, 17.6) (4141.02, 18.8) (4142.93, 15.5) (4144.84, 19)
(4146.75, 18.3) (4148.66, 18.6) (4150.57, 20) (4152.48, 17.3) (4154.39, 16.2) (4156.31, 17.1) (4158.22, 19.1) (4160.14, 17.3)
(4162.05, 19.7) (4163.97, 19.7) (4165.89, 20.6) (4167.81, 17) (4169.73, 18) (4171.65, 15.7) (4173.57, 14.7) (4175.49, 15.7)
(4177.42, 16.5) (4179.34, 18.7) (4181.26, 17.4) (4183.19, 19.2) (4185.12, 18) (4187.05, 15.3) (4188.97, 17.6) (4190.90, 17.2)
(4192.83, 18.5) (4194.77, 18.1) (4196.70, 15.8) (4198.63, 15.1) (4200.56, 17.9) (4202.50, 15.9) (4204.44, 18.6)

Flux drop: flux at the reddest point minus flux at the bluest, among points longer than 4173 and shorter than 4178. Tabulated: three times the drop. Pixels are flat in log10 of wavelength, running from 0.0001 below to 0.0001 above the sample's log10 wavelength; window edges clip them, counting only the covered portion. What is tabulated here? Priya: 5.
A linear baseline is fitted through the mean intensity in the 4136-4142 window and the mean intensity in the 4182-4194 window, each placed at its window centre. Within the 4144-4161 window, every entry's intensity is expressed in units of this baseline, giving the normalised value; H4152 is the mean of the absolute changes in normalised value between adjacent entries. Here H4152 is 0.077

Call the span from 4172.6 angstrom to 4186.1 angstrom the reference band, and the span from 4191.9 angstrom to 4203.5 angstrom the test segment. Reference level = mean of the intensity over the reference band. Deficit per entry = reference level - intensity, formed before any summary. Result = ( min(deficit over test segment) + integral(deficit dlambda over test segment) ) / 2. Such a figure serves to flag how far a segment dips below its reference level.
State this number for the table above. 1.0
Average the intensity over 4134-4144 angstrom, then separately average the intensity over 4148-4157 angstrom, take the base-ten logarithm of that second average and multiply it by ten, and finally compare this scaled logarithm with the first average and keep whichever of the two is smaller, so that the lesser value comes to 12.5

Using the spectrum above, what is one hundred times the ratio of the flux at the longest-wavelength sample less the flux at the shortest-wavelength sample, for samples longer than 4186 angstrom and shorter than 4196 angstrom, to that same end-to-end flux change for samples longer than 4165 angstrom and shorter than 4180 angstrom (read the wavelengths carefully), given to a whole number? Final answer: -147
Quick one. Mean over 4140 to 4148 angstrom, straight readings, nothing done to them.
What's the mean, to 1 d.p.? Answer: 17.9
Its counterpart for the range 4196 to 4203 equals 16.2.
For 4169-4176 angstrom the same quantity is 16.0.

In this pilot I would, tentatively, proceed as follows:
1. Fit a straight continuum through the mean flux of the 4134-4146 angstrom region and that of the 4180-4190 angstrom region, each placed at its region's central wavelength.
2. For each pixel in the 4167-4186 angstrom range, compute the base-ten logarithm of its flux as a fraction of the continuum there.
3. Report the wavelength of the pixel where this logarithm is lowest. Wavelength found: 4173.57 angstrom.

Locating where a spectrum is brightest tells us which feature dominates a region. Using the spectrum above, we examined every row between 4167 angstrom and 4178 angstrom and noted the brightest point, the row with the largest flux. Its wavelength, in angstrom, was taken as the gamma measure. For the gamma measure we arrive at 4169.73 angstrom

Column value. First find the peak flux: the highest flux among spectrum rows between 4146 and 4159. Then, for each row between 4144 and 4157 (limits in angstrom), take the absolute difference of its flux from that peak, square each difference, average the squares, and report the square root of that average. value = 2.3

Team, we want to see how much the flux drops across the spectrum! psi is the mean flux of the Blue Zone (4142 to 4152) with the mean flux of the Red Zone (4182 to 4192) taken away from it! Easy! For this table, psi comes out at 0.8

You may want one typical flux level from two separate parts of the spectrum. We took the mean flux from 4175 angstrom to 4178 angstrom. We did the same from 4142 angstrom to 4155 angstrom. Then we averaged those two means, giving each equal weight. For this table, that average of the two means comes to 17.0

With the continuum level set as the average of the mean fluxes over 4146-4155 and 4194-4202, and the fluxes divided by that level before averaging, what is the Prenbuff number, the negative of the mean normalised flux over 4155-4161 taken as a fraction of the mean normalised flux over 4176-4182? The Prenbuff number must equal -1.02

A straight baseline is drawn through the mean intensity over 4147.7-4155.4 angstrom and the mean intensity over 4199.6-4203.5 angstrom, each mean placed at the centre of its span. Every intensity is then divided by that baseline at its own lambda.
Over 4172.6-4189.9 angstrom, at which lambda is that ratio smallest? 4173.57 angstrom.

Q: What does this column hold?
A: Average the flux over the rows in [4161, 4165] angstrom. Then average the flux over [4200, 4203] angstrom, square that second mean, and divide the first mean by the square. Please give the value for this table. 0.069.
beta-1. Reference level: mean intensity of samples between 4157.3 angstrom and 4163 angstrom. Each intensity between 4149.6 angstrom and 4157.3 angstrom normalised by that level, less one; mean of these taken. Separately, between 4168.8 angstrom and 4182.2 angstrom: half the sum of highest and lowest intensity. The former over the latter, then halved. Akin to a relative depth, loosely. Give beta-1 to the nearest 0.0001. -0.0017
